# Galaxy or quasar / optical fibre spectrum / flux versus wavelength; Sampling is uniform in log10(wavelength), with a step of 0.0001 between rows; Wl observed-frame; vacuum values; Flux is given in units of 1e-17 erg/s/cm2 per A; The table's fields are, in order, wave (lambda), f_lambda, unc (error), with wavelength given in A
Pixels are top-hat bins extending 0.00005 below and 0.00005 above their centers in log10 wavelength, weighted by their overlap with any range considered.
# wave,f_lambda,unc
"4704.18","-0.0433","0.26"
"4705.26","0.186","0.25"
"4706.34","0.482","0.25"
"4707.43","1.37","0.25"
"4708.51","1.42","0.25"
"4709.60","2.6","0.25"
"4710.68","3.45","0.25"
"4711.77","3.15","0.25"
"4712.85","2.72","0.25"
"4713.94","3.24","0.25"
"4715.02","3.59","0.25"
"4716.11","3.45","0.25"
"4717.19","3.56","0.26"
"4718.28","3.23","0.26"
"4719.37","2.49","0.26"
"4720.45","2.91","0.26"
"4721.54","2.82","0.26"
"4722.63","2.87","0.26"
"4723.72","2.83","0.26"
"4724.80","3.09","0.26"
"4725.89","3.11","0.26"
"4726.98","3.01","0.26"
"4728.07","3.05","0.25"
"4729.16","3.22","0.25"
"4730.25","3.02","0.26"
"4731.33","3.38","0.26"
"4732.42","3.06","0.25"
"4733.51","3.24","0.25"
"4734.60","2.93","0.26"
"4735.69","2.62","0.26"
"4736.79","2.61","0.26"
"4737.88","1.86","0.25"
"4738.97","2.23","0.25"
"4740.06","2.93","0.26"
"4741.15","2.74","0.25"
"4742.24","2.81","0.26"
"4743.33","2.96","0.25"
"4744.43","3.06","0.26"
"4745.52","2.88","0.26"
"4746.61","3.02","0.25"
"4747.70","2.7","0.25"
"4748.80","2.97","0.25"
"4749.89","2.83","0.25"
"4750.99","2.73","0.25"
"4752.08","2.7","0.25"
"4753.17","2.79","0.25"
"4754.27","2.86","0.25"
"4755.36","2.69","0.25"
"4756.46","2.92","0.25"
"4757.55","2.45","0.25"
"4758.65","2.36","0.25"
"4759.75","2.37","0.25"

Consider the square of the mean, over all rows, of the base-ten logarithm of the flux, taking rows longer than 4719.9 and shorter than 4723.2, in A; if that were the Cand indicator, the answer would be 0.209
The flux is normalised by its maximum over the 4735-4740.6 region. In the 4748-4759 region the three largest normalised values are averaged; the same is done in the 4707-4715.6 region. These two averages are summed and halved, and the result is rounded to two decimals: 1.08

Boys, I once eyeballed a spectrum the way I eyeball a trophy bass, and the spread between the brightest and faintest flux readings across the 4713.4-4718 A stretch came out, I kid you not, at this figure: 0.35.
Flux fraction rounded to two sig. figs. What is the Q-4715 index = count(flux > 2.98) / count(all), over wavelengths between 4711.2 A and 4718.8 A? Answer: 0.86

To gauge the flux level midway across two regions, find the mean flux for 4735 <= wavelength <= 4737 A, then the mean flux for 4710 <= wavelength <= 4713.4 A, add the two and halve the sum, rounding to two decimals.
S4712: 2.86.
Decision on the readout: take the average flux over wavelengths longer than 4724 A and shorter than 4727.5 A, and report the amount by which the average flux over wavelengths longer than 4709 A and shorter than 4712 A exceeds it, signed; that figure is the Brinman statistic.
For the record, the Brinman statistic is 0.0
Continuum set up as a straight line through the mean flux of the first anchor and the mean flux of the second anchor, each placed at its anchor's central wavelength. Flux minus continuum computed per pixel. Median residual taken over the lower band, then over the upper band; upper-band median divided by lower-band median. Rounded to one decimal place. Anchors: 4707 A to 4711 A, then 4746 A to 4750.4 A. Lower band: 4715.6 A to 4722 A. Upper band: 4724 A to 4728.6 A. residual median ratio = 0.8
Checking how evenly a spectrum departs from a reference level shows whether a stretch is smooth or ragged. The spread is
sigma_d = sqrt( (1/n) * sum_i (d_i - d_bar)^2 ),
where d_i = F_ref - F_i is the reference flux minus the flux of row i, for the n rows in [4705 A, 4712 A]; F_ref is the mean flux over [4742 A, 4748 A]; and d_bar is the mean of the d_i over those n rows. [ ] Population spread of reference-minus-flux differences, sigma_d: 1.2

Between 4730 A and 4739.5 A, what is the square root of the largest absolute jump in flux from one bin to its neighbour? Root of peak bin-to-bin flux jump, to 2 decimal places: 0.87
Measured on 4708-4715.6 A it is 1.09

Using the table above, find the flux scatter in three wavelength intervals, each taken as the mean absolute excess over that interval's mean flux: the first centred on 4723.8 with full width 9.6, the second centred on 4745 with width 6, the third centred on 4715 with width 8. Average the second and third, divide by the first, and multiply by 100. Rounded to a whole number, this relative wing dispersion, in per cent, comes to 118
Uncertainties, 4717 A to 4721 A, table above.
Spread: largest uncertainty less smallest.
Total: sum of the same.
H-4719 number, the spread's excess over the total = -1.0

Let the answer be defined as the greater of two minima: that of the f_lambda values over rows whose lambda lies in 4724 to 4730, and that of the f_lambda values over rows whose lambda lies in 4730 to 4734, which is 3.02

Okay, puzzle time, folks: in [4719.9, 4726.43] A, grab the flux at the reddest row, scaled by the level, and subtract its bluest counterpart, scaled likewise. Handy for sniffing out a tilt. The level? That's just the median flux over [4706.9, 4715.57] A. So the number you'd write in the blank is 0.07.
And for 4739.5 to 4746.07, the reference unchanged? -0.02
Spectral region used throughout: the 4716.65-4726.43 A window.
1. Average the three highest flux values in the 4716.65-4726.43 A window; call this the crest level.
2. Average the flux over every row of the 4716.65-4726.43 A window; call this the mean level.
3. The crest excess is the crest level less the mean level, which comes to 0.31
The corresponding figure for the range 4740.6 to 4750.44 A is 0.13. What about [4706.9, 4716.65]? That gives 0.72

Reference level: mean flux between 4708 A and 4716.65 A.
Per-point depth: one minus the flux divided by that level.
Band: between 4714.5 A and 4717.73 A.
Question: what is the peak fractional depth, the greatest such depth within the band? -0.17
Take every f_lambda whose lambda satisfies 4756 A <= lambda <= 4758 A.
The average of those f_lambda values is 2.69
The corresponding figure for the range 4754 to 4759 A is 2.66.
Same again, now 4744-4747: 2.99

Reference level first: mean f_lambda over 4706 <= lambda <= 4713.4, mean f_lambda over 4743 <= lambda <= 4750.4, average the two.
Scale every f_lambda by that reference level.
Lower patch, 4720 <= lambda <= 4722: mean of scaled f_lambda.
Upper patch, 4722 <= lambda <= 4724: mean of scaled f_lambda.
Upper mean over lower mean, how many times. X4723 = 0.99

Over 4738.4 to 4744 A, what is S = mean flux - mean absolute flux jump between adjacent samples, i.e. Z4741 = 2.46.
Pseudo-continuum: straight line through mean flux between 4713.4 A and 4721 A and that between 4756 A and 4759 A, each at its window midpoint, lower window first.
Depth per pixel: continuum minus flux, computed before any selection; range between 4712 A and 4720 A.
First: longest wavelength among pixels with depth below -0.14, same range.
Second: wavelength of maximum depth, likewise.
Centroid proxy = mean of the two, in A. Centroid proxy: 4718.3 A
